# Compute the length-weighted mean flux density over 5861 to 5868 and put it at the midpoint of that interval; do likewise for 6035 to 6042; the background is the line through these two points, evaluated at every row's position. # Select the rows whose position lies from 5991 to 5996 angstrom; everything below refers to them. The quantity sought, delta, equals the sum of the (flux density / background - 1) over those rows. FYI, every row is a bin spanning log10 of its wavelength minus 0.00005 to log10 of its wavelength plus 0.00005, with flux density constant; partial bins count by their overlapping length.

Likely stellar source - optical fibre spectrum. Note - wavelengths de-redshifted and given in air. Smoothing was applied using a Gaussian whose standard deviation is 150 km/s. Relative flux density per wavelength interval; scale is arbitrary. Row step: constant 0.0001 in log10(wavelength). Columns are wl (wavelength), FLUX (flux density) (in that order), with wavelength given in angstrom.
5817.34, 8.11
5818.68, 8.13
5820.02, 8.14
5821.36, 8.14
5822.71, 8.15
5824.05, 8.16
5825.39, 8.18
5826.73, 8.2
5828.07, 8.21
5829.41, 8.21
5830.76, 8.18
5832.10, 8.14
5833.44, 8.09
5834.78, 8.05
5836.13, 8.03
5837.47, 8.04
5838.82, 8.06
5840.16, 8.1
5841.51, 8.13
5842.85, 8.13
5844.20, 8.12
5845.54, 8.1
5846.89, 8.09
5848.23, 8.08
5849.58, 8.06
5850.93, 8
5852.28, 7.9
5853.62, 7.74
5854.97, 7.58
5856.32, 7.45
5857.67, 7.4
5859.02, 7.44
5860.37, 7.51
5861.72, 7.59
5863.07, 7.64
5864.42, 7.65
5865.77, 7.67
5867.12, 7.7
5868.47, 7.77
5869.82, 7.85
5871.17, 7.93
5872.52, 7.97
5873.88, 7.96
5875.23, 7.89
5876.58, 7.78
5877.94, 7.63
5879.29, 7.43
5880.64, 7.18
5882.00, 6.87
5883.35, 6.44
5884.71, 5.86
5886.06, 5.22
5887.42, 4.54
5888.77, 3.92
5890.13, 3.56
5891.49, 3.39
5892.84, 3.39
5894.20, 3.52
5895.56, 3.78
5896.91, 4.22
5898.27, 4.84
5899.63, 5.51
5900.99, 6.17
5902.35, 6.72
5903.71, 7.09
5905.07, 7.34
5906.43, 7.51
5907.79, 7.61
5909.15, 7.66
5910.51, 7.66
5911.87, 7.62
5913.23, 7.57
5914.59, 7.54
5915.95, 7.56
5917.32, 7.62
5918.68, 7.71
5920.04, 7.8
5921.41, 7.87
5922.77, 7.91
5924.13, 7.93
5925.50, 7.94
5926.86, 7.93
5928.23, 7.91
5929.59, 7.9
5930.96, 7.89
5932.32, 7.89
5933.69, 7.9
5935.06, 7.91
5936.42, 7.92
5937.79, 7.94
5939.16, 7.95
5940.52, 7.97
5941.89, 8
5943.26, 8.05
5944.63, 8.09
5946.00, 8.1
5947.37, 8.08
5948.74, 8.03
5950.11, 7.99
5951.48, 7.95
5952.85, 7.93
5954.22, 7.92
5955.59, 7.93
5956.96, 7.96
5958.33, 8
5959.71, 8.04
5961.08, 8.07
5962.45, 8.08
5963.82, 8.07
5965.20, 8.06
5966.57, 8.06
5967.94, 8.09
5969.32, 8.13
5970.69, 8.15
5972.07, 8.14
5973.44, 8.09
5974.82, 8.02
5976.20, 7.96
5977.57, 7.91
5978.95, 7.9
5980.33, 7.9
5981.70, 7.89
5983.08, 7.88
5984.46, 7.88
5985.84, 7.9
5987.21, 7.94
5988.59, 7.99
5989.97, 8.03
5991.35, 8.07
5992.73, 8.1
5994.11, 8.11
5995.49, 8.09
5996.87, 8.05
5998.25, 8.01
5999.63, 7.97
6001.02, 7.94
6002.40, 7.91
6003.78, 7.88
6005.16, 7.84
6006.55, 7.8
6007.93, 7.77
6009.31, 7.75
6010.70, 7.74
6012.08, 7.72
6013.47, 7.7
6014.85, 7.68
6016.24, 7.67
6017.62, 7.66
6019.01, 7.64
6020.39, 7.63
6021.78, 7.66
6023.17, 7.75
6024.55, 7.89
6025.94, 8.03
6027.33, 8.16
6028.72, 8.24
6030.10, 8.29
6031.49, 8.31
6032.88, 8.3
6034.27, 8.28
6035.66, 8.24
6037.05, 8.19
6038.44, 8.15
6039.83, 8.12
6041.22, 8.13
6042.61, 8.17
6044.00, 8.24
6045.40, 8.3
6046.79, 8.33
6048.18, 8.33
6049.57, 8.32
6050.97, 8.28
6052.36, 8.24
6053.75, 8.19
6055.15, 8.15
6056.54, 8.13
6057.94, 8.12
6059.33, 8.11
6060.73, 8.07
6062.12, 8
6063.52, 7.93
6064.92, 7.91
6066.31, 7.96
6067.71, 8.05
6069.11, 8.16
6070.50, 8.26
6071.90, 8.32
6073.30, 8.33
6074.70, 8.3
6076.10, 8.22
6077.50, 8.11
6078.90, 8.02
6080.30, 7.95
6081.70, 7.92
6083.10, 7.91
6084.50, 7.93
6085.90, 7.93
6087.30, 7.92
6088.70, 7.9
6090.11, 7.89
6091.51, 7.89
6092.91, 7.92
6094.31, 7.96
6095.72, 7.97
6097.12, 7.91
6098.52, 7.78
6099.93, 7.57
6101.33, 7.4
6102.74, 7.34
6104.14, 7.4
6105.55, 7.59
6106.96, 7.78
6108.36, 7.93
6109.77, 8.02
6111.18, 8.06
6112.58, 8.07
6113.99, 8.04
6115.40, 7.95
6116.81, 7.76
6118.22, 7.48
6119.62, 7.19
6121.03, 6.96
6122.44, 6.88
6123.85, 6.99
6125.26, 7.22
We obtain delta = 0.03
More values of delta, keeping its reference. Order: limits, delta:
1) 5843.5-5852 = 0.37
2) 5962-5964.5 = 0.03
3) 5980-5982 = -0.03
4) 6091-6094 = -0.10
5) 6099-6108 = -0.61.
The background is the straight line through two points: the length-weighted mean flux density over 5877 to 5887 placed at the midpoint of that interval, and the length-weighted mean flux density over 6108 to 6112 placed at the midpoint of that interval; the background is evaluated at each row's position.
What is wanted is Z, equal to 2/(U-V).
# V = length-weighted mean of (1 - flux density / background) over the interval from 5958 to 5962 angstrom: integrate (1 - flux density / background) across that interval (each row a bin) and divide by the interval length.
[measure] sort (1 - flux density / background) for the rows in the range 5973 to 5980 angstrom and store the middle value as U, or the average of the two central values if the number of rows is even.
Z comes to 75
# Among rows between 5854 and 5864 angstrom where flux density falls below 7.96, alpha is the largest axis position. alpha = 5863.07 angstrom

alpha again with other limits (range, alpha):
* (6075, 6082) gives 6081.70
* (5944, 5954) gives 5952.85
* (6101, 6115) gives 6108.36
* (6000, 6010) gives 6009.31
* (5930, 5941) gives 5939.16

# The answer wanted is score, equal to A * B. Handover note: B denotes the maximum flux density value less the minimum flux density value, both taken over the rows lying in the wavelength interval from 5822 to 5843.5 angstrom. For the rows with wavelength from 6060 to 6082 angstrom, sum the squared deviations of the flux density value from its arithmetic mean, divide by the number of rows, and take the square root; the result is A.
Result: 0.03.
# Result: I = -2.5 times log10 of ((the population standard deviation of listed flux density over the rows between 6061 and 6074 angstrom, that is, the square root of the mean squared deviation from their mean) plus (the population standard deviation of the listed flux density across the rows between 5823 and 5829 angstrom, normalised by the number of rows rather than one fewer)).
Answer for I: 1.9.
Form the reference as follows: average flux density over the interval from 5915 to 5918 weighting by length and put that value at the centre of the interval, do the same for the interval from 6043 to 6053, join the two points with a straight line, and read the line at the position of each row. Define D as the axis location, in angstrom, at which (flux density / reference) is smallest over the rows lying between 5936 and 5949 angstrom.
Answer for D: 5936.42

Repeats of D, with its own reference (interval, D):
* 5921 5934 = 5932.32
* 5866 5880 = 5879.29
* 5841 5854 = 5853.62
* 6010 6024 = 6020.39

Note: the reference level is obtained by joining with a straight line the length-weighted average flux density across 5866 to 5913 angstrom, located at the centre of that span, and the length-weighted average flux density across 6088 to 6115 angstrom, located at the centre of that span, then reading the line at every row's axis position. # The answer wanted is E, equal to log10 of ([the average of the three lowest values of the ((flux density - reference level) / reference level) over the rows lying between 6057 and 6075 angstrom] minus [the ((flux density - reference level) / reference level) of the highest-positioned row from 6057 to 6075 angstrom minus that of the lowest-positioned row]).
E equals -1.38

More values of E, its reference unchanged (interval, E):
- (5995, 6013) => -0.84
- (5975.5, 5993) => -0.91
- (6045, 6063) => -0.90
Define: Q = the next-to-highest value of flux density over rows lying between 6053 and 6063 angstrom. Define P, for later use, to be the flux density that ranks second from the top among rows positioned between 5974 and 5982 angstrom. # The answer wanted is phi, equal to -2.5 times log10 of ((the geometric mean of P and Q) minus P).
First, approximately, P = 7.96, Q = 8.15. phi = 2.56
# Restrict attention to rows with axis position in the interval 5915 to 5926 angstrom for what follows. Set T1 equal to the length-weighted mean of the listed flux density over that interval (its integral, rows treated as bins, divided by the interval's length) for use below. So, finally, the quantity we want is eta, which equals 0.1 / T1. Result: 0.0129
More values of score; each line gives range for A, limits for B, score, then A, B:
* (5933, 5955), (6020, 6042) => 0.04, 0.07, 0.7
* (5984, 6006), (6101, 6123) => 0.10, 0.08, 1.2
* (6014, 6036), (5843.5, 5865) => 0.20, 0.28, 0.7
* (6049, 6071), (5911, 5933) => 0.05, 0.12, 0.4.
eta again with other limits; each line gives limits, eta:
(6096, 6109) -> 0.0131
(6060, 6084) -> 0.0124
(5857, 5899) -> 0.0157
